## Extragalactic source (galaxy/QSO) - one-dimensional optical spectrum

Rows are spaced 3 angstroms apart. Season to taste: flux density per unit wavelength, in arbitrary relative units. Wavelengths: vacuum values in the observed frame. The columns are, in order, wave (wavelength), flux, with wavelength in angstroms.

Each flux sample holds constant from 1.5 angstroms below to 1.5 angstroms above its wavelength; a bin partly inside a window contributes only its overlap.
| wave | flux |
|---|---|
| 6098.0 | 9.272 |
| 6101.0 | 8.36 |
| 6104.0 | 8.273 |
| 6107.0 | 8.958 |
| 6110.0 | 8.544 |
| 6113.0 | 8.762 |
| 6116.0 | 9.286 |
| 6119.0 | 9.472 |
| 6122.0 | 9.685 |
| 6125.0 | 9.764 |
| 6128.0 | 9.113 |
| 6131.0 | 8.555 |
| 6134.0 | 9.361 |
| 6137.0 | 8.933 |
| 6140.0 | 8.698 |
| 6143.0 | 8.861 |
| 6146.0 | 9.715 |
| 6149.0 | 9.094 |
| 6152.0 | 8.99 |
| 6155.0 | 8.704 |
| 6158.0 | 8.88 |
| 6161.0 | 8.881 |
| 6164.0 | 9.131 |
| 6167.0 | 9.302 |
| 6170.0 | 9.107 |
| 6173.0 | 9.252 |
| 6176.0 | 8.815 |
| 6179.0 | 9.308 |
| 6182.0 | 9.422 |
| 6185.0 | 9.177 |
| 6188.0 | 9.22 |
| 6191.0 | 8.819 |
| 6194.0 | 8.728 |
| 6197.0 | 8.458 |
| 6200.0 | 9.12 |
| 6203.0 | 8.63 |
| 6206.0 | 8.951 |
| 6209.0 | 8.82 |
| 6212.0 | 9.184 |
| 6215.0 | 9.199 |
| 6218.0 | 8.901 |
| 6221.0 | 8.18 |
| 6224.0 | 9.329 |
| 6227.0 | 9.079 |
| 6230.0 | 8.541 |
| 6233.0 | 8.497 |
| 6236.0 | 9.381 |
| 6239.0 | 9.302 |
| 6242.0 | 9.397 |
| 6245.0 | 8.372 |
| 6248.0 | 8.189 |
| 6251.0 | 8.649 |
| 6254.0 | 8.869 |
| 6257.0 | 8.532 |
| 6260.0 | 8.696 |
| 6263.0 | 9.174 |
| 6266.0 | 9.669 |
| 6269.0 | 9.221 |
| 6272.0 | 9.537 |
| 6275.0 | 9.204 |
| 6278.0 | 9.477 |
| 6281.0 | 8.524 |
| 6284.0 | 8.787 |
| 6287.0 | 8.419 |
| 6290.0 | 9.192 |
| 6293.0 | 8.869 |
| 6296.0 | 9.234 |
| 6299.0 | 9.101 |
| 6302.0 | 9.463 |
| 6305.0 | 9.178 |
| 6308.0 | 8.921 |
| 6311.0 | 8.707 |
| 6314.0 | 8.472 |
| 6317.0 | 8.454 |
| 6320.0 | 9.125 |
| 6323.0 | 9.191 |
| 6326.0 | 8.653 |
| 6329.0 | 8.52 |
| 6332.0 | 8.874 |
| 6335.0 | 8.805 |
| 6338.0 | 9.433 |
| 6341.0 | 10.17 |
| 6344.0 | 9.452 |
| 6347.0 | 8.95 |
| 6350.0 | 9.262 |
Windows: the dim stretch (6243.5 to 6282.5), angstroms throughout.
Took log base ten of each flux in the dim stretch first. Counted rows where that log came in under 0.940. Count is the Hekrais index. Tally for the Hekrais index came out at 6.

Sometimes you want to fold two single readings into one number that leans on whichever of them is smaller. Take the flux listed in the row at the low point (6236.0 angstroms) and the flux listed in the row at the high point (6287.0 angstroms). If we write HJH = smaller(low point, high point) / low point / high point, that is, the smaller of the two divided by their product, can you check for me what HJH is 0.107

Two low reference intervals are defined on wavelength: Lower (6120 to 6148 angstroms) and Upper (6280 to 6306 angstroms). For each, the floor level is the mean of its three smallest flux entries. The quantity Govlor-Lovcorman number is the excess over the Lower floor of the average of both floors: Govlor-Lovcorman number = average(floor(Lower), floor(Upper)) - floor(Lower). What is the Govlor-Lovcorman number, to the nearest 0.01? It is -0.06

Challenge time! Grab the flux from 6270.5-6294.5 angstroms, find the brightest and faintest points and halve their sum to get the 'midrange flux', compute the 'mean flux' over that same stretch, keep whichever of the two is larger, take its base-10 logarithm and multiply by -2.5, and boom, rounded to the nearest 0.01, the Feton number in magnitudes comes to -2.39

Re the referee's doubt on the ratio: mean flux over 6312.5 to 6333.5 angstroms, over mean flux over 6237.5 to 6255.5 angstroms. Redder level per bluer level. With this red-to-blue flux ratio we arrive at 1.00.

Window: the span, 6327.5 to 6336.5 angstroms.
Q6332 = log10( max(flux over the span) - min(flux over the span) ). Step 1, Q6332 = -0.45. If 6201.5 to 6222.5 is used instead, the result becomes 0.01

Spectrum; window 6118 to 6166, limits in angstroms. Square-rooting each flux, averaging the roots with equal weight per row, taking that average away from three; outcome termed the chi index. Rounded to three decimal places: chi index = -0.018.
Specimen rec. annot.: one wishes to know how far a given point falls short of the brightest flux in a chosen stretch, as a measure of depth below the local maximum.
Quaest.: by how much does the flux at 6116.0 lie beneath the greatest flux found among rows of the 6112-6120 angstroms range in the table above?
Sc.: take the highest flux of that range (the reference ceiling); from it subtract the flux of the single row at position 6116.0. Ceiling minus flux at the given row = 0.2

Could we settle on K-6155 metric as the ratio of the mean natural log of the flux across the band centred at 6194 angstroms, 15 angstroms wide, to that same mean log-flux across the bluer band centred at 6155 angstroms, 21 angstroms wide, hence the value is 0.991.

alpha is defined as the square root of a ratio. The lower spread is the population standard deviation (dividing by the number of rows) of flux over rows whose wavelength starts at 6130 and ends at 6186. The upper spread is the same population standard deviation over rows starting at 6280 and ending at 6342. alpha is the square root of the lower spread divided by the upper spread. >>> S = 0.83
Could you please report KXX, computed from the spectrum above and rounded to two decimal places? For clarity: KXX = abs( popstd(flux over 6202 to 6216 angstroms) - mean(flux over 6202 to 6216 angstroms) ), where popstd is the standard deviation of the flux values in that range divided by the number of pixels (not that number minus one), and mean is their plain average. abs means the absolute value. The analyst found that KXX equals 8.74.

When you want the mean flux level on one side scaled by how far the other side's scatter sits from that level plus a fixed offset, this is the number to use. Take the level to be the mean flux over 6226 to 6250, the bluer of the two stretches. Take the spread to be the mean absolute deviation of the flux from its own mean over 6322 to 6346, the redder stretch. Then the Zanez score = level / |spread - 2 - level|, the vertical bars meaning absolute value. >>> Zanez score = 0.849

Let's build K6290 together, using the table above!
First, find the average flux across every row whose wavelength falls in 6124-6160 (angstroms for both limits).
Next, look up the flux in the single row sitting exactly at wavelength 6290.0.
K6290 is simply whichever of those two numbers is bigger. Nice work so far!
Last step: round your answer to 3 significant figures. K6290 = 9.19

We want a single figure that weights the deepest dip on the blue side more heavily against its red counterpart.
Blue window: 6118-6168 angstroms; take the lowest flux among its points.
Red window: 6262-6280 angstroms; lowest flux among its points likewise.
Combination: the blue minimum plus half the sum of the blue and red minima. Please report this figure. 17.4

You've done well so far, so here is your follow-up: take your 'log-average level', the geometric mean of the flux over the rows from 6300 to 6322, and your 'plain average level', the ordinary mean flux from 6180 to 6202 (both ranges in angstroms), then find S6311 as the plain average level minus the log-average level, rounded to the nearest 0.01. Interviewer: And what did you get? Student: 0.10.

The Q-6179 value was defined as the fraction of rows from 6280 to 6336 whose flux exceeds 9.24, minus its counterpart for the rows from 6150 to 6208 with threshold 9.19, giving -0.21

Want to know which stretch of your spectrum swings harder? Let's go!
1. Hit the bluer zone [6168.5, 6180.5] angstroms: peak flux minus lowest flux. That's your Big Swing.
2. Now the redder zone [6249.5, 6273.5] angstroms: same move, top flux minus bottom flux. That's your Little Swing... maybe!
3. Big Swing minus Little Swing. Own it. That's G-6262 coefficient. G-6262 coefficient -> -0.6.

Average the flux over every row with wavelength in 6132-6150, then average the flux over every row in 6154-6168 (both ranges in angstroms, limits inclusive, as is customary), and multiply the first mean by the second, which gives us 82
